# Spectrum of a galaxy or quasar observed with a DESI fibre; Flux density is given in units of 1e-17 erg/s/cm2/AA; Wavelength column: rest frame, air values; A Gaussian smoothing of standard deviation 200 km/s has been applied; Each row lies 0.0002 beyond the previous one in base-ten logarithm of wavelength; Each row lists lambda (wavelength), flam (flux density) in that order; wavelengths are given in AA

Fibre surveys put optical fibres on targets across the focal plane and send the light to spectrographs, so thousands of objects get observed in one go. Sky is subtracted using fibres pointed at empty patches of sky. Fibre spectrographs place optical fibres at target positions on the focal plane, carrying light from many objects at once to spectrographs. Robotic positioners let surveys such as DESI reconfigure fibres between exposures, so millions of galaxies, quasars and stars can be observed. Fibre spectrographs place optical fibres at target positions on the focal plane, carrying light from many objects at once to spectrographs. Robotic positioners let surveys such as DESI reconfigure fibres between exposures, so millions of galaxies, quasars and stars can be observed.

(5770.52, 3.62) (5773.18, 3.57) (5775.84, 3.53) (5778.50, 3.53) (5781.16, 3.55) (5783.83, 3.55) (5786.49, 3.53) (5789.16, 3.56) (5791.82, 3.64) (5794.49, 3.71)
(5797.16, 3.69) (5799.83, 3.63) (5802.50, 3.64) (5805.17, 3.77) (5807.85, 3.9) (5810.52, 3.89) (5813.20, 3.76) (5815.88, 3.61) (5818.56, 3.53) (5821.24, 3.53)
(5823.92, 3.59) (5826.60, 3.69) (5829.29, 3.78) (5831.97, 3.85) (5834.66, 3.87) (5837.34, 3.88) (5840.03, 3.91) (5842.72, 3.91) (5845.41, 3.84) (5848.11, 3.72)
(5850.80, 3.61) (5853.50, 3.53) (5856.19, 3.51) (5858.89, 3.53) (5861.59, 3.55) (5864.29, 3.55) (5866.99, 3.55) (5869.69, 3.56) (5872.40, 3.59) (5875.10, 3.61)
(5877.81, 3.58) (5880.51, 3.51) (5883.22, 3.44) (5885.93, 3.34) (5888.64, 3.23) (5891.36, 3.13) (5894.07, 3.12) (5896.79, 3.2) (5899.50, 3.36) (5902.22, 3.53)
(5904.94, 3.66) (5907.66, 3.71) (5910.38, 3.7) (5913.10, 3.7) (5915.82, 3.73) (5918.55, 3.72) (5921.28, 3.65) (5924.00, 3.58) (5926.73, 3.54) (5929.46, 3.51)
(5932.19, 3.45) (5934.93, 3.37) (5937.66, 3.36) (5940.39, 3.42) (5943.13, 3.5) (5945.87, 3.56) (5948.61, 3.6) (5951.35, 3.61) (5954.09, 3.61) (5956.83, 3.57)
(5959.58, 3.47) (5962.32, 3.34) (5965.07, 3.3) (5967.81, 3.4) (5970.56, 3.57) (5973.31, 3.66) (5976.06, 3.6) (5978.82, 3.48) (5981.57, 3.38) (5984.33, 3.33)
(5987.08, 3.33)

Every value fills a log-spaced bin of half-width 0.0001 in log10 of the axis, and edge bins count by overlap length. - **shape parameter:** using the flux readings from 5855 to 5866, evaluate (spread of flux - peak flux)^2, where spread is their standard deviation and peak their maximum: 12.5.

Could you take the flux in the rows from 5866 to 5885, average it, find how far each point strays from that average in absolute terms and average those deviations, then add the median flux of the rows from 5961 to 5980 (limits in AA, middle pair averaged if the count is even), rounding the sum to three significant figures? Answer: 3.52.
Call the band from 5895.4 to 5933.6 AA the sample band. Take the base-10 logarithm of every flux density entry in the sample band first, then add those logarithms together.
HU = 7.7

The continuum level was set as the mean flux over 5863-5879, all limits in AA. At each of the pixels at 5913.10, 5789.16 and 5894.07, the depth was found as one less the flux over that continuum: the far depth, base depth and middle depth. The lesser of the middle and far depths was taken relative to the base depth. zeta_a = -10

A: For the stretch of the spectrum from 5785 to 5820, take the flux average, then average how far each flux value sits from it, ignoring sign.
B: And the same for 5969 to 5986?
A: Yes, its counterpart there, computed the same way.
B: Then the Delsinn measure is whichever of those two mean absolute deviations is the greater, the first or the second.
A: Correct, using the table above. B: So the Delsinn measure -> 0.11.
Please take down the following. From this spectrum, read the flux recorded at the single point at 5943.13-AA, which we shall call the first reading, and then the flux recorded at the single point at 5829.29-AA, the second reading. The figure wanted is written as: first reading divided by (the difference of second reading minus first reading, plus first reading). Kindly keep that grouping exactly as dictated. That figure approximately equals 0.93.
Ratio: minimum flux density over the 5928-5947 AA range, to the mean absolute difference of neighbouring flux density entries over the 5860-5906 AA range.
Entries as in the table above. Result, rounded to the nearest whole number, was 49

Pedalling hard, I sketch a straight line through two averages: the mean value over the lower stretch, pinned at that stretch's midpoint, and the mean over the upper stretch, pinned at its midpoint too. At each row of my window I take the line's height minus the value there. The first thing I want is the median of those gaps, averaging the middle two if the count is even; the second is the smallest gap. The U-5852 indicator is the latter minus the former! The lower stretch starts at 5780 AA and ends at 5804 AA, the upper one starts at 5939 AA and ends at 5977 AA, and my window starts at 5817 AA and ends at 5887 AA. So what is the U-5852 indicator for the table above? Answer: -0.32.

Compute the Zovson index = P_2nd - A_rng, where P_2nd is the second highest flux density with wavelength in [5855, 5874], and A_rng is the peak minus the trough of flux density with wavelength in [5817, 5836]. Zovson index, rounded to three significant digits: 3.22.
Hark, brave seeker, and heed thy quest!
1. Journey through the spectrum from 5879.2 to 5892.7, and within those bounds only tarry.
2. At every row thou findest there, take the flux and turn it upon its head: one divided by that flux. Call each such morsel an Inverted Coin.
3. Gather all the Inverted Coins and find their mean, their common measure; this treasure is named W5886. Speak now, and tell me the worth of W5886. 0.301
